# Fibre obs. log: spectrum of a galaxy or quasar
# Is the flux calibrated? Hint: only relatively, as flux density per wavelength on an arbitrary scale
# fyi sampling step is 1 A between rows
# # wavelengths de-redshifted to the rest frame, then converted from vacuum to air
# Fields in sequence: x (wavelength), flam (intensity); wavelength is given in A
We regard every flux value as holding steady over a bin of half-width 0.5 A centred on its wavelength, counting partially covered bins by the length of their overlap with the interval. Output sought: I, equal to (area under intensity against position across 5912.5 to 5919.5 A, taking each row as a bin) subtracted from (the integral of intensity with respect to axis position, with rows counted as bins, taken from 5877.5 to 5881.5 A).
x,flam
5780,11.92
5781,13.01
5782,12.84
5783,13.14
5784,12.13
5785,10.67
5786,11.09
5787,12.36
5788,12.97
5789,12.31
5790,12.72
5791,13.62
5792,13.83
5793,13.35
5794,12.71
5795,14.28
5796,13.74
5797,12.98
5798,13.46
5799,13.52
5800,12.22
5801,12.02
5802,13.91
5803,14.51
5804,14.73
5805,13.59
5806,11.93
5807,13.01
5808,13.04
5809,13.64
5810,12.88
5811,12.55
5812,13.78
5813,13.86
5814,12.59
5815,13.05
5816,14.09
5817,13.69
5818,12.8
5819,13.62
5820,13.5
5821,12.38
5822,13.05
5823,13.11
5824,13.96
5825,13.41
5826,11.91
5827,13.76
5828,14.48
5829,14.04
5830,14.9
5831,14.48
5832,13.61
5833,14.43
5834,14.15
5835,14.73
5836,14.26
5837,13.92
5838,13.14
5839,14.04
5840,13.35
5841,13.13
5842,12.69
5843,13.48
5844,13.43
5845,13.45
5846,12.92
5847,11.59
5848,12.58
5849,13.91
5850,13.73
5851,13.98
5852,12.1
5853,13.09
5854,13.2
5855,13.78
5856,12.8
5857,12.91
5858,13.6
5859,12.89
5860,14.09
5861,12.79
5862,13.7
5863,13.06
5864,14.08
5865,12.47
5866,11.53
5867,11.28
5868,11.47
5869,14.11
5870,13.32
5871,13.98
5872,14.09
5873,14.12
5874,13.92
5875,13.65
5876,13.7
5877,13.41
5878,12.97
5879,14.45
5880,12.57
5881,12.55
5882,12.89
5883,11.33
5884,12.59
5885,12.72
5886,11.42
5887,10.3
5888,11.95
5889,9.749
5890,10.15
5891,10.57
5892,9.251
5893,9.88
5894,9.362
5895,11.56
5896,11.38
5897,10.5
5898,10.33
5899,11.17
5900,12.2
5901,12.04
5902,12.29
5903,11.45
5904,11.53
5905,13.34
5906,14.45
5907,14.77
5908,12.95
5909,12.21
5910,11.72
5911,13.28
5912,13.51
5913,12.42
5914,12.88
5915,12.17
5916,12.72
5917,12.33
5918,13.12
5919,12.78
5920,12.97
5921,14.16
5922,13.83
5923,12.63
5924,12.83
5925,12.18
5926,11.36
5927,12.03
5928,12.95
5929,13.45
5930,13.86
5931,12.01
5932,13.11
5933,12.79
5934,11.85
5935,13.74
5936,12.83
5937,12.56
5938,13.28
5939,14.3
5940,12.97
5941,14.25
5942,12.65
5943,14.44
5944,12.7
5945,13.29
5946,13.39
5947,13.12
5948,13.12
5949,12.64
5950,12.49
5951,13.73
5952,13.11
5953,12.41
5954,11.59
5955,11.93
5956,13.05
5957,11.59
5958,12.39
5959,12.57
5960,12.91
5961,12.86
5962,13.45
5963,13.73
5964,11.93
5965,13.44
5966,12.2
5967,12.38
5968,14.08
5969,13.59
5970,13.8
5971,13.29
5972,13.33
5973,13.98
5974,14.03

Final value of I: -36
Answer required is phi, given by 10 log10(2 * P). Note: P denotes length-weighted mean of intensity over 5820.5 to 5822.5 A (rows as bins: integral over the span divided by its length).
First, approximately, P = 12.7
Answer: 14.1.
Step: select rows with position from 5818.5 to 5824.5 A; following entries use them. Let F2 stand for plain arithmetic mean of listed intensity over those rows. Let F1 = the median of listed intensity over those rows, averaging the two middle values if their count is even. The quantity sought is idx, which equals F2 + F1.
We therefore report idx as 26.6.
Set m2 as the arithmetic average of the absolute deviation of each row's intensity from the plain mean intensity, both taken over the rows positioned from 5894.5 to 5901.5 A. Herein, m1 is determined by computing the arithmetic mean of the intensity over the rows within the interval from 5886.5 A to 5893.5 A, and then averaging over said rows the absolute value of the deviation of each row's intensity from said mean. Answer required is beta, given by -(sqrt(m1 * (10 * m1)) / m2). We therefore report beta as -3.3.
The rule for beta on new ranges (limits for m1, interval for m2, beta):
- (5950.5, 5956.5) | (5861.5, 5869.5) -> -2.0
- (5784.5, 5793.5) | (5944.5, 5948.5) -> -24.0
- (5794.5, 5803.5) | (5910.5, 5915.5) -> -4.7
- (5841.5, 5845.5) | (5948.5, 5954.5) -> -1.8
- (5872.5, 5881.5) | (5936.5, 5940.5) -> -3.3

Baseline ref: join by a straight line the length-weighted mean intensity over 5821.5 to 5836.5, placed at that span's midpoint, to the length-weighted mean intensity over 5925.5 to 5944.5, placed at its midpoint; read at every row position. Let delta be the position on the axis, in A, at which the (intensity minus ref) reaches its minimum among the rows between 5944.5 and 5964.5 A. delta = 5954 A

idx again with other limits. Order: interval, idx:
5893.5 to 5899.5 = 21.6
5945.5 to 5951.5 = 26.2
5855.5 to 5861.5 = 26.1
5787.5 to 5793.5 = 26.3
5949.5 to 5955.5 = 25.0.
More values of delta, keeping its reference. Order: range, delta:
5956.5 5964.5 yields 5957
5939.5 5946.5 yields 5942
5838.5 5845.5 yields 5842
